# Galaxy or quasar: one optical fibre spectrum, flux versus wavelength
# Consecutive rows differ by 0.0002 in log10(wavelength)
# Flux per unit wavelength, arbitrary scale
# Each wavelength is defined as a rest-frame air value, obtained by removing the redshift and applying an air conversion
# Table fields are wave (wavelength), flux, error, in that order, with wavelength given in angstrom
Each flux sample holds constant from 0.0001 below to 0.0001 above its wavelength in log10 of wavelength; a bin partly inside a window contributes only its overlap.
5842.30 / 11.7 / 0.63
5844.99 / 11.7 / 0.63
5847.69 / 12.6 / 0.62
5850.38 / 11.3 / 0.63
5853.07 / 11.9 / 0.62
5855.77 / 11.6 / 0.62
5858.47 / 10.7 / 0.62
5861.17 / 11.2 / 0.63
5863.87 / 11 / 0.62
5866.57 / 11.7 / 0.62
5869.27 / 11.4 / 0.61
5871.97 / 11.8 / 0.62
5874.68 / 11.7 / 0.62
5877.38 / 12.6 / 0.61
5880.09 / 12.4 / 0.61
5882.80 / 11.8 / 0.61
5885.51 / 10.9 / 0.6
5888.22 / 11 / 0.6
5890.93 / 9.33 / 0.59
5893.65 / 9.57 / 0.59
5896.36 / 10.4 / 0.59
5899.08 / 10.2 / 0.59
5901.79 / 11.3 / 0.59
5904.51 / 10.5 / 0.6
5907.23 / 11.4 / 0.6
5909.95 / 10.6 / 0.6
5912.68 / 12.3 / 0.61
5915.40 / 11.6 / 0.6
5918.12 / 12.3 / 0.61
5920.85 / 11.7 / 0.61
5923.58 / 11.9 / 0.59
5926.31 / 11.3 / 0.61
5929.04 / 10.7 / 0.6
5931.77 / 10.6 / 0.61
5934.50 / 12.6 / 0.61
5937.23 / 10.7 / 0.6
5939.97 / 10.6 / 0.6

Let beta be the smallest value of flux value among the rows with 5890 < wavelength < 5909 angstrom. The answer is 9.33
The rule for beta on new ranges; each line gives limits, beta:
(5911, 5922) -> 11.6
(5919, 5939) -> 10.6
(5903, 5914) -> 10.5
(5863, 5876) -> 11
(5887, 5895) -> 9.33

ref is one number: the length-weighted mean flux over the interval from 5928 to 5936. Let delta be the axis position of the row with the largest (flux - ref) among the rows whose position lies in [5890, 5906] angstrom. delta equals 5901.79 angstrom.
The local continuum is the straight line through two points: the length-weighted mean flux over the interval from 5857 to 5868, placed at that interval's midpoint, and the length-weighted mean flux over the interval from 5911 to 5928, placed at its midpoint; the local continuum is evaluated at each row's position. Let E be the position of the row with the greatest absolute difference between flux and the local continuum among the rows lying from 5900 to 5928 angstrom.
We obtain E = 5904.51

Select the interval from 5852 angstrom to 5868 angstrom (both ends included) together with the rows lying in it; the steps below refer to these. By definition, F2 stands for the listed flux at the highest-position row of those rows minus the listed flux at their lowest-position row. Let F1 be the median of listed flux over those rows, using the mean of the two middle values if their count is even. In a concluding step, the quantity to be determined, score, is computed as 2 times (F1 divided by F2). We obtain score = -114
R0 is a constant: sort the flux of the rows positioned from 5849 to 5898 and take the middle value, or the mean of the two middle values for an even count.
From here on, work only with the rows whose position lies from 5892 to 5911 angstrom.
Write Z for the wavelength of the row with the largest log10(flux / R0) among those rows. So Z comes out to 5907.23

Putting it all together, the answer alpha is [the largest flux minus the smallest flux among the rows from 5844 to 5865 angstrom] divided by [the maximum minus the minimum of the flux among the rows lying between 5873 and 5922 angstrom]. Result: 0.58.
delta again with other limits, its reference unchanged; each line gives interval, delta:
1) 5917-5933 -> 5918.12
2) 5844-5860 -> 5847.69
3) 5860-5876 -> 5871.97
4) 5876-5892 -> 5877.38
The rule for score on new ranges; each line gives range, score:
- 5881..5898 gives -15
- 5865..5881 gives 34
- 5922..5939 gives -18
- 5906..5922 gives 78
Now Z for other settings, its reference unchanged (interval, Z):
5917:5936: 5934.50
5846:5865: 5847.69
